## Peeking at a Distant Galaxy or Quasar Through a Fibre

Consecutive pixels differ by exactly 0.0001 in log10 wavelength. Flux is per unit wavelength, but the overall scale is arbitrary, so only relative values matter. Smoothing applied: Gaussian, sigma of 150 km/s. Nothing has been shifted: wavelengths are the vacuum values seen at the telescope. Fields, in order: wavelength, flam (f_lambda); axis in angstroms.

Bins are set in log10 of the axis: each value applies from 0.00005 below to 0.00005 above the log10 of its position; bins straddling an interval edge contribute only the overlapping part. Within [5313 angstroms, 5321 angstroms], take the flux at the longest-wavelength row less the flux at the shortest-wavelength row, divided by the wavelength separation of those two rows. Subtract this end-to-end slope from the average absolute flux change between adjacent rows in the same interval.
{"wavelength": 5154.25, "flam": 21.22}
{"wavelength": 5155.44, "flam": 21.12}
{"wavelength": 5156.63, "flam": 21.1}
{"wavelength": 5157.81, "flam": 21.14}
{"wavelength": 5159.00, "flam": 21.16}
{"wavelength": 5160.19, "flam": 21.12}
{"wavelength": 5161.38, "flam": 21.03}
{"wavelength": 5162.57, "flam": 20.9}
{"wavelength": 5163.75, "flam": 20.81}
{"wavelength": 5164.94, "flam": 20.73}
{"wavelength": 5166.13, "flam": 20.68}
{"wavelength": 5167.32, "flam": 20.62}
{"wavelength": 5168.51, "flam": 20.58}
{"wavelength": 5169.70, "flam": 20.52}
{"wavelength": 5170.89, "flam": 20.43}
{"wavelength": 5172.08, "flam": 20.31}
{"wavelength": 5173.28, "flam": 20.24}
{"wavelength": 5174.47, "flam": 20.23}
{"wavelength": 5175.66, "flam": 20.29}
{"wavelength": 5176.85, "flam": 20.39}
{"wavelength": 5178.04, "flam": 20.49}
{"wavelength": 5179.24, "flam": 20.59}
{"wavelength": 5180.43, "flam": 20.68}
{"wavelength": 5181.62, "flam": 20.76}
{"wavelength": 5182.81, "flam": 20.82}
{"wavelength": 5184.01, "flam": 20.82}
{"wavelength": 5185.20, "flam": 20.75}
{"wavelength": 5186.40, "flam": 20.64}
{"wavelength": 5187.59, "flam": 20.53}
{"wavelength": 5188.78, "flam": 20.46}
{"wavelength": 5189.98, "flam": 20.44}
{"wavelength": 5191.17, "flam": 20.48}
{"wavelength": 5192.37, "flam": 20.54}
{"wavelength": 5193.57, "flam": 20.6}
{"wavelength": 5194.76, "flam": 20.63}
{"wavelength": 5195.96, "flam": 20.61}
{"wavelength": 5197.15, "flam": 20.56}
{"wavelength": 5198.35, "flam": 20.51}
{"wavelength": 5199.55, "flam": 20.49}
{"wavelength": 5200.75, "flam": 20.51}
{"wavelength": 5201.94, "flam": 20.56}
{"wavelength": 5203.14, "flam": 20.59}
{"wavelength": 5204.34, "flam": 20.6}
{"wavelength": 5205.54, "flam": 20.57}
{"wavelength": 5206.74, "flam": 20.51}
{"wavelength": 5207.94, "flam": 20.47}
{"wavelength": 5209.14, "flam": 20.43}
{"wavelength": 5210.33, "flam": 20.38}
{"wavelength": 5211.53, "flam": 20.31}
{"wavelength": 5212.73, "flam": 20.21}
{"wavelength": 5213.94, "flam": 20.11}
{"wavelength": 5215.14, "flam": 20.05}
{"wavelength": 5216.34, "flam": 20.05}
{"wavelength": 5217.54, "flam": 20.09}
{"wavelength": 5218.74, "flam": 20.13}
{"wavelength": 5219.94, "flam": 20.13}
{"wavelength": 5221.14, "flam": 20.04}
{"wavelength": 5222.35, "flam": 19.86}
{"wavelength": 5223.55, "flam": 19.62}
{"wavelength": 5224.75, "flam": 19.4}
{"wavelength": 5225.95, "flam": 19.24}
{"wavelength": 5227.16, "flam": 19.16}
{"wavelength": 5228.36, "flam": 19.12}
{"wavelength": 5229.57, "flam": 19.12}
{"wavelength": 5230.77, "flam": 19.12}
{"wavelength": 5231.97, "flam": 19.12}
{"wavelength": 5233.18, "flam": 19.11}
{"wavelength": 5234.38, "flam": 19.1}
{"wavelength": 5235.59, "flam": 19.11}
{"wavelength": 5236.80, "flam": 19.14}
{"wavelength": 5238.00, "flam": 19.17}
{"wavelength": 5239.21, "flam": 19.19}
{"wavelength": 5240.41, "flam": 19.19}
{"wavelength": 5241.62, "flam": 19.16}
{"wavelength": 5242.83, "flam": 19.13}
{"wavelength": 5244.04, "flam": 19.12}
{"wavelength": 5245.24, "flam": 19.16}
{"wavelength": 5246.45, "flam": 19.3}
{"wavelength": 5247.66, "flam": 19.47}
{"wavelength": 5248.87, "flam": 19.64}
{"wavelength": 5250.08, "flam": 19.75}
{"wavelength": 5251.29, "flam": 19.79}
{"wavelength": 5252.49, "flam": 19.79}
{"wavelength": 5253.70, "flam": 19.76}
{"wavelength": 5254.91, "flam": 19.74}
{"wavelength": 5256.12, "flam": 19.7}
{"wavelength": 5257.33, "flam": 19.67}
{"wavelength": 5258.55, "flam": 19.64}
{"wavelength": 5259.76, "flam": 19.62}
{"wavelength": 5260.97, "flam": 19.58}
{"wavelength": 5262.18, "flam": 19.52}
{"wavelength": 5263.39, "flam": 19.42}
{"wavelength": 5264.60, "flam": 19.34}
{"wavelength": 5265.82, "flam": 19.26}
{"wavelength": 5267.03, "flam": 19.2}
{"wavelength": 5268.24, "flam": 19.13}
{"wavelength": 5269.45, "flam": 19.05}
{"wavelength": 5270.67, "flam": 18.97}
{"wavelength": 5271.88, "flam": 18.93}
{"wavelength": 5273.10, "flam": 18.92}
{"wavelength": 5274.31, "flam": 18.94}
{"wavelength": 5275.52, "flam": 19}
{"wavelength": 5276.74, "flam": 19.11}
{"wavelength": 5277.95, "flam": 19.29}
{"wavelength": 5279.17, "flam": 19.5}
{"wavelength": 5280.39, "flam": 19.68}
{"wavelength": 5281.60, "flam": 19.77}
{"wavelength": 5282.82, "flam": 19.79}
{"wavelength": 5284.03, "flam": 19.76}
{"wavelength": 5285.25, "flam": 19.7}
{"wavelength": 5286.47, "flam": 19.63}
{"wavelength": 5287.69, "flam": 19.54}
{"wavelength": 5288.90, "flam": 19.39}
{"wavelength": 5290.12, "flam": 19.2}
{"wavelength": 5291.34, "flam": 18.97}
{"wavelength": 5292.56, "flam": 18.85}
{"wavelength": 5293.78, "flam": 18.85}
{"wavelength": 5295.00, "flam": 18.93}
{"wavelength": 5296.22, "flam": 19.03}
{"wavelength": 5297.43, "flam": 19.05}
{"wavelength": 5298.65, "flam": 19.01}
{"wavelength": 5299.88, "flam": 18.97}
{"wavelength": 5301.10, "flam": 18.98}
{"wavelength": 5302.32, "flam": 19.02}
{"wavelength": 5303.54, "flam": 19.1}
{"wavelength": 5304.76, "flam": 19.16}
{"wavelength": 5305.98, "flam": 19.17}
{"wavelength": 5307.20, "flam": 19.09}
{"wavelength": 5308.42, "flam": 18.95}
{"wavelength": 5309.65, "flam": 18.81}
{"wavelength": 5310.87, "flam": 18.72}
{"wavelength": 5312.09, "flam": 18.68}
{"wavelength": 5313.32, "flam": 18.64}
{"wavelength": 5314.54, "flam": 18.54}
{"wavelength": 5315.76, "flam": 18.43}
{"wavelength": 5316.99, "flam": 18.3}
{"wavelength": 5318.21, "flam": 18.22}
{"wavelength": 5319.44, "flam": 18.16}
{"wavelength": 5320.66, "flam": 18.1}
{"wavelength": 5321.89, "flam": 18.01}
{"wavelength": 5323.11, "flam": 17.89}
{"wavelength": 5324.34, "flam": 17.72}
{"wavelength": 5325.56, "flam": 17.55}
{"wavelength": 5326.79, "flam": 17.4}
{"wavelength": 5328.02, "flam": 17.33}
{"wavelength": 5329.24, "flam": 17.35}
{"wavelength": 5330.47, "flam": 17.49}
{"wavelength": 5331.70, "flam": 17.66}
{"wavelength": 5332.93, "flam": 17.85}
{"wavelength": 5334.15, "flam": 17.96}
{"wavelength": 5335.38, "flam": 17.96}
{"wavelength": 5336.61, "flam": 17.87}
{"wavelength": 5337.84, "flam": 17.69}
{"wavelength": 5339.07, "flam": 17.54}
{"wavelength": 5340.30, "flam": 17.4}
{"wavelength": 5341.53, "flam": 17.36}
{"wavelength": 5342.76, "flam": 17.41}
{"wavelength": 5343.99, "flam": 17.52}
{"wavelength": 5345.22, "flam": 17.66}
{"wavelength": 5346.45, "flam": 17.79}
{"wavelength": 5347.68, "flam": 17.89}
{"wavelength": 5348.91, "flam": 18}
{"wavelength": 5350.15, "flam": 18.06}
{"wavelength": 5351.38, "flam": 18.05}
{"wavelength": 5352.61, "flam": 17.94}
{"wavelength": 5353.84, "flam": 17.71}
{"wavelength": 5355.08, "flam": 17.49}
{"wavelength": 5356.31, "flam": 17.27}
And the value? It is 0.16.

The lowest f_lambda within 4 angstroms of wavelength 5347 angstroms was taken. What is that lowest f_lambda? 17.52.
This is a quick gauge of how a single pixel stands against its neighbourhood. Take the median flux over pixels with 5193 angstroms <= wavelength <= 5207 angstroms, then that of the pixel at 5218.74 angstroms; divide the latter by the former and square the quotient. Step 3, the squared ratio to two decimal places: 0.96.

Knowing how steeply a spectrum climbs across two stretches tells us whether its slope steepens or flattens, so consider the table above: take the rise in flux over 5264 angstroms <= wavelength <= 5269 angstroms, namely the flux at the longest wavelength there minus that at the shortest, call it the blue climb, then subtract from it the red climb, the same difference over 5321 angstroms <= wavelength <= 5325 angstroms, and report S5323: 0.1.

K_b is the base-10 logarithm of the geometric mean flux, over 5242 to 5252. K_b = 1.29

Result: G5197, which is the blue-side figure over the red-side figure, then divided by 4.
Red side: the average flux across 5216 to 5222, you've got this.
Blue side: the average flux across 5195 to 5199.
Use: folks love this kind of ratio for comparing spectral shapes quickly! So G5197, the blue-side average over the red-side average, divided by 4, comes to 0.256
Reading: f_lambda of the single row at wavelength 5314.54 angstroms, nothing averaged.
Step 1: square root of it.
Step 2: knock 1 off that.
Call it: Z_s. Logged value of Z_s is 3.31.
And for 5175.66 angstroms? 3.50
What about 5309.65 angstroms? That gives 3.34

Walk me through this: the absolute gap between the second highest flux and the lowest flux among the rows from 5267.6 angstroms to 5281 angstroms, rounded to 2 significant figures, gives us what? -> 0.58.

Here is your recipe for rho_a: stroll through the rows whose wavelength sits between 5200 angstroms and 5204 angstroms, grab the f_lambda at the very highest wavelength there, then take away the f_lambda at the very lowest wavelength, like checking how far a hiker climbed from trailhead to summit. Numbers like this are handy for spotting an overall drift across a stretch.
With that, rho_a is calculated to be 0.08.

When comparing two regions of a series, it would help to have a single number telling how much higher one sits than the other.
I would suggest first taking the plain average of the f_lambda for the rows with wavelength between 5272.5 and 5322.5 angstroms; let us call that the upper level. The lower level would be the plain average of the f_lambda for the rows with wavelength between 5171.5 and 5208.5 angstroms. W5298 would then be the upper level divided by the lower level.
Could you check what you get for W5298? 0.925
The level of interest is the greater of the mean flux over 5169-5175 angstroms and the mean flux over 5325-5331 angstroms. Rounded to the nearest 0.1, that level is 20.3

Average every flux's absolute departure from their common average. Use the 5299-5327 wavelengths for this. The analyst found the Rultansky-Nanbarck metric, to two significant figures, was 0.46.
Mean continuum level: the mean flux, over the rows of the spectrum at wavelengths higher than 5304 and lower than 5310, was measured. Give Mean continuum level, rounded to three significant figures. 19.0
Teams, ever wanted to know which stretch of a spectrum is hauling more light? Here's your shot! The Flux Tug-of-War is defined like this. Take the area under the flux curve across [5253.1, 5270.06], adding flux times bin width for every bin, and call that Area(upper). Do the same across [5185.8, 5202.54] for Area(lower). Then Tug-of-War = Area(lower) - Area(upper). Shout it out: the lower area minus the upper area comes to 14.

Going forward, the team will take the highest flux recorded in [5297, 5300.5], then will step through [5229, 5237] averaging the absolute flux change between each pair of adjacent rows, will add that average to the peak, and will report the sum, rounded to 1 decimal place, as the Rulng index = 19.1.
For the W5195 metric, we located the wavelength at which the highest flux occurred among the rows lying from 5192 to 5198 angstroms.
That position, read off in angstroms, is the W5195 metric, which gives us 5194.76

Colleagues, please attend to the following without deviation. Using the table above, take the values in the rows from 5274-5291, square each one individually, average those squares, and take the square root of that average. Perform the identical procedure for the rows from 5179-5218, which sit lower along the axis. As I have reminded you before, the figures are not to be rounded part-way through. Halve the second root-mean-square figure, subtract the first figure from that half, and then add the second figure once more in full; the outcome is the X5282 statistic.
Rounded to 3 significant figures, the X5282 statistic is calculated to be 11.3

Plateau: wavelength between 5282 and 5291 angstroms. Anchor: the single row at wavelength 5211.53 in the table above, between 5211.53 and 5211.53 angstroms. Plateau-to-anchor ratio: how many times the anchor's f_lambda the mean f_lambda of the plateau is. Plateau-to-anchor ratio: 0.96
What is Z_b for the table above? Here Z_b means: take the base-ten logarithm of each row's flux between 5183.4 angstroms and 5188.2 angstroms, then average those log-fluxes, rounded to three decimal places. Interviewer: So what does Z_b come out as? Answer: 1.316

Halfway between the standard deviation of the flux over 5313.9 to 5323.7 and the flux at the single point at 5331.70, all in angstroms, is 8.9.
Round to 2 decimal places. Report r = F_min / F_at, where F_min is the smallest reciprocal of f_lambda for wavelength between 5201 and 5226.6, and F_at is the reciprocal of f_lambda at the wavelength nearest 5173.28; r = 0.98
